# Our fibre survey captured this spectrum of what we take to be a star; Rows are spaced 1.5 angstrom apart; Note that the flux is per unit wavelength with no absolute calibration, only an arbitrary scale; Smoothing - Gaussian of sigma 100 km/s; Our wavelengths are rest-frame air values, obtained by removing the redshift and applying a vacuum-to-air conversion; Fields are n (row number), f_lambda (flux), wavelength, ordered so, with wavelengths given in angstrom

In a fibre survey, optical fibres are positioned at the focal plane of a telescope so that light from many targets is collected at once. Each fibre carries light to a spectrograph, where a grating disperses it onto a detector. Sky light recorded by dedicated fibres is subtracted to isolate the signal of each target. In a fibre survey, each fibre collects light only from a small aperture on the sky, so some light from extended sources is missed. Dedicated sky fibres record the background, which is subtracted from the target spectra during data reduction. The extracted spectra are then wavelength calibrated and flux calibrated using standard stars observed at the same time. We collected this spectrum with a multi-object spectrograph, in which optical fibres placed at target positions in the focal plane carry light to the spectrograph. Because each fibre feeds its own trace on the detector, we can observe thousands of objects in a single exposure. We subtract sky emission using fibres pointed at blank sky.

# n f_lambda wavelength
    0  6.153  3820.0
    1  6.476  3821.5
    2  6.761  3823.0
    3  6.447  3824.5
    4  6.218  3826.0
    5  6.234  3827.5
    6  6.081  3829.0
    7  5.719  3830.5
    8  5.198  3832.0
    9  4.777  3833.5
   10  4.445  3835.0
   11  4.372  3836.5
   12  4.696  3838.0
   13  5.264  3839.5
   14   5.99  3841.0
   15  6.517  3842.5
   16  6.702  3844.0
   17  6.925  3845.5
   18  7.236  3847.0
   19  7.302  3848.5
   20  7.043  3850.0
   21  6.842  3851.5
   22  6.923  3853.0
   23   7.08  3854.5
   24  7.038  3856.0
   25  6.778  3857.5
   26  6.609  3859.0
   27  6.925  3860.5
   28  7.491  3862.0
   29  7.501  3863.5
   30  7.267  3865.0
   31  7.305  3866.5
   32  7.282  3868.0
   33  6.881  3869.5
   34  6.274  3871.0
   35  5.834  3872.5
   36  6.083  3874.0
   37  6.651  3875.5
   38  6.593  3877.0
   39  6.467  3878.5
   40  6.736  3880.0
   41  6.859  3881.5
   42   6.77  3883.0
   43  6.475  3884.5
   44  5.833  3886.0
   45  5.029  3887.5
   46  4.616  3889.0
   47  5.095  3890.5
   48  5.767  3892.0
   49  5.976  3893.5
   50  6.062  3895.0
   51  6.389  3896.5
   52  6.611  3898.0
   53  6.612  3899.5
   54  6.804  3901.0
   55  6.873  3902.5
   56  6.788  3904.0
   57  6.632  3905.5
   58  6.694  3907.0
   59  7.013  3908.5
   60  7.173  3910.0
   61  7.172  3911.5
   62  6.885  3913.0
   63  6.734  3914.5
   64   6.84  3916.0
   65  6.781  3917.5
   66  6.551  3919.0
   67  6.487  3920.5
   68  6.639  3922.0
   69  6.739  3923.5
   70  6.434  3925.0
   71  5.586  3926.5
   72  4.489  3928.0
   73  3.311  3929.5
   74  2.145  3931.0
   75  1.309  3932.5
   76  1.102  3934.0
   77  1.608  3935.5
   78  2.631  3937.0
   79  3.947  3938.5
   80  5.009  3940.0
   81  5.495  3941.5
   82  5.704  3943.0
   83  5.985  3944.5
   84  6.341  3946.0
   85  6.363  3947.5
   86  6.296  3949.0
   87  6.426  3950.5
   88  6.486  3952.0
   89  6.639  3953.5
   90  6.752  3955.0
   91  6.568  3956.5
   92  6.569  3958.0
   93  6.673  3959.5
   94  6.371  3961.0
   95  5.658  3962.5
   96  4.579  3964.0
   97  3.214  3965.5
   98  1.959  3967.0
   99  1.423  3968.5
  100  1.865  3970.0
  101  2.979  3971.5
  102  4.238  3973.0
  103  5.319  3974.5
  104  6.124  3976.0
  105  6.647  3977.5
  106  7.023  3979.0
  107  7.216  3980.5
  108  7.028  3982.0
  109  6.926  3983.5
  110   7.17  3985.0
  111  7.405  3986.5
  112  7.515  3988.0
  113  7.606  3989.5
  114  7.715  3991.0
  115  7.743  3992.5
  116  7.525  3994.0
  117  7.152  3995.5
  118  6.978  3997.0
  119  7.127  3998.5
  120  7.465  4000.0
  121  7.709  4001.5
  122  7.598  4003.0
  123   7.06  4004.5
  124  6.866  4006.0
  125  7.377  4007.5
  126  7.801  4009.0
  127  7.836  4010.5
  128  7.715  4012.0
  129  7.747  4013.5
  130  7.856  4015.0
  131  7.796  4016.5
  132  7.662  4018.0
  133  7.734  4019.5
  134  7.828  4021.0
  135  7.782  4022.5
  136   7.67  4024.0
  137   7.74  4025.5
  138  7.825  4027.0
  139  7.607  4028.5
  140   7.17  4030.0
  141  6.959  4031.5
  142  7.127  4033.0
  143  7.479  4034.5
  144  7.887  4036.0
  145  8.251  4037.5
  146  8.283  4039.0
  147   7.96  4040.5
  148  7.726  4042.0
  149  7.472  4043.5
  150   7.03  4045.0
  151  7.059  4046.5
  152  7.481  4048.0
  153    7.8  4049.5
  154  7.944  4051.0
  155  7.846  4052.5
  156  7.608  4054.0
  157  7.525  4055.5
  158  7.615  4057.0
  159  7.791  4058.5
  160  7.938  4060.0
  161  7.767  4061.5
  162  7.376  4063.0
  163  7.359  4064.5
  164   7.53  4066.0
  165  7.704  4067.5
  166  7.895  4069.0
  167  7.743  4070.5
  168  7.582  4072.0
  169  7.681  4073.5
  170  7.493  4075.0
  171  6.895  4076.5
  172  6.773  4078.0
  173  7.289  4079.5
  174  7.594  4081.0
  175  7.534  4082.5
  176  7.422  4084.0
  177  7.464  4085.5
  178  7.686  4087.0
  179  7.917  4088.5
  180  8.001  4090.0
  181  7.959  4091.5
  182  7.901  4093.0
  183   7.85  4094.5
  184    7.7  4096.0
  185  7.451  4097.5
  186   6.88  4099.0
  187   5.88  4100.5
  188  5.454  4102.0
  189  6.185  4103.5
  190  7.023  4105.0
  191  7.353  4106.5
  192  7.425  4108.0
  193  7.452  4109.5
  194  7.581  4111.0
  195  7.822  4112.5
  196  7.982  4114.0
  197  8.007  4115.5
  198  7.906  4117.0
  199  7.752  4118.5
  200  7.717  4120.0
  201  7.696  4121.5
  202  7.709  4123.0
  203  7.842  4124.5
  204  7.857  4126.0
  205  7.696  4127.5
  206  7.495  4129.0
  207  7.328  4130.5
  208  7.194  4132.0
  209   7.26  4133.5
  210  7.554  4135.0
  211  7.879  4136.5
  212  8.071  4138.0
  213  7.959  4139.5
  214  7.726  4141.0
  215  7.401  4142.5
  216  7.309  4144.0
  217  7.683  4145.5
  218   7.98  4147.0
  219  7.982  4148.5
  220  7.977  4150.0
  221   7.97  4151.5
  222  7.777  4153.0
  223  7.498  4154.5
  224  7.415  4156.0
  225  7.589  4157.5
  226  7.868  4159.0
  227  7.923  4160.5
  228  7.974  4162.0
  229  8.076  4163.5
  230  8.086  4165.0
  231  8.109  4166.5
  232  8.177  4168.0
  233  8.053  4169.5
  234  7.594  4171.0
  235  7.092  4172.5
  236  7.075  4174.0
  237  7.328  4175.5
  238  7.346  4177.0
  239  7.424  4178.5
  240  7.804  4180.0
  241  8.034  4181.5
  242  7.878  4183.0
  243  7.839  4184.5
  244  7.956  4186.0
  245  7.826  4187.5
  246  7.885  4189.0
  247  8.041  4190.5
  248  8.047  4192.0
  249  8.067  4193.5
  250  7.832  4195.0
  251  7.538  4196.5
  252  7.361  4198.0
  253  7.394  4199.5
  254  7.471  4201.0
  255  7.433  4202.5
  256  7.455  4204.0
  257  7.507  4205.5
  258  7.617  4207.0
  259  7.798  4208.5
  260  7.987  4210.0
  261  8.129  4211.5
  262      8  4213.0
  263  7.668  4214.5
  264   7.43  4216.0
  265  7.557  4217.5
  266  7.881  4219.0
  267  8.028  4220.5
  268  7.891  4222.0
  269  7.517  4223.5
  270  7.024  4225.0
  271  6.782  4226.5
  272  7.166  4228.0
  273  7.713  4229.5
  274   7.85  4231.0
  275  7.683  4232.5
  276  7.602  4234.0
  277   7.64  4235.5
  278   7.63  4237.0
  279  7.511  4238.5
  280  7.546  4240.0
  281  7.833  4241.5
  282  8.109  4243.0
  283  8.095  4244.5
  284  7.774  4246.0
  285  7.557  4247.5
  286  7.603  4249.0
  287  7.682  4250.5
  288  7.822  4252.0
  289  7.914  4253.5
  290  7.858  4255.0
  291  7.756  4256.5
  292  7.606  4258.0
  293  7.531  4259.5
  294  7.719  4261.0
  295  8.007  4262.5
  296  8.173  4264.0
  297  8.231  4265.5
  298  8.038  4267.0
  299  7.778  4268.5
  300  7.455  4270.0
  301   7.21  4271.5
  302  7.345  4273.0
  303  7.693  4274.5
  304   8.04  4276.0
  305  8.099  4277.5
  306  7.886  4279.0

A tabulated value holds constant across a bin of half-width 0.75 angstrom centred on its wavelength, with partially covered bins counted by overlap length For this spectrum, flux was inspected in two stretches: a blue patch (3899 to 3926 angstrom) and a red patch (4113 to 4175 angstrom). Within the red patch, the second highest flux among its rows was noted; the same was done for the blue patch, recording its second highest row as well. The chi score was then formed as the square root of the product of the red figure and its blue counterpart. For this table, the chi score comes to 7.6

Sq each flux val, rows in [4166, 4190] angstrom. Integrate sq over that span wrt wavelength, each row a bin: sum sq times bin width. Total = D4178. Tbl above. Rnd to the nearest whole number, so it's 1431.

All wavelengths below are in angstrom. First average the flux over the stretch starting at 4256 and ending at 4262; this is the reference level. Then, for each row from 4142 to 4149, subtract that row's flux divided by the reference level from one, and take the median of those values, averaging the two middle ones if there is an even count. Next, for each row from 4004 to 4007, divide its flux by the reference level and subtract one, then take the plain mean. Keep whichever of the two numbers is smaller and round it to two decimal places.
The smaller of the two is -0.09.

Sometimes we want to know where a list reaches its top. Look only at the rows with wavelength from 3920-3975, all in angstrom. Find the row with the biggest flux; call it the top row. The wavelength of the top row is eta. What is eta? 3955.0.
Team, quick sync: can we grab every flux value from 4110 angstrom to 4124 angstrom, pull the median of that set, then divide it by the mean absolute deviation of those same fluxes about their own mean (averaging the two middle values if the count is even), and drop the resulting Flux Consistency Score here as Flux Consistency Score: 66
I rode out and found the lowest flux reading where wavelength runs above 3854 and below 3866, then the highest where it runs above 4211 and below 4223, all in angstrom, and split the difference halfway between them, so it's 7.4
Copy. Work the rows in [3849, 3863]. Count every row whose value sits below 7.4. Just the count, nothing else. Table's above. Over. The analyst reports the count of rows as 8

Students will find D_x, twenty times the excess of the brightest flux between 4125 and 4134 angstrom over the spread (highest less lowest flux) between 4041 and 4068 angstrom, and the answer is 139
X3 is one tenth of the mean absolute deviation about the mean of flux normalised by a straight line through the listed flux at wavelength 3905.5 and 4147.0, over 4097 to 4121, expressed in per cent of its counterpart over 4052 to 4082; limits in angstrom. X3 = 24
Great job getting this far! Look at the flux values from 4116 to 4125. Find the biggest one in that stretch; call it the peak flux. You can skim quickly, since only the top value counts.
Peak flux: 7.906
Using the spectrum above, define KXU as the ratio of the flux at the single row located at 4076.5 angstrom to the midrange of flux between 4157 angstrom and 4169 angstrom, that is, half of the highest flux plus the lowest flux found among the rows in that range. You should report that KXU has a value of 0.87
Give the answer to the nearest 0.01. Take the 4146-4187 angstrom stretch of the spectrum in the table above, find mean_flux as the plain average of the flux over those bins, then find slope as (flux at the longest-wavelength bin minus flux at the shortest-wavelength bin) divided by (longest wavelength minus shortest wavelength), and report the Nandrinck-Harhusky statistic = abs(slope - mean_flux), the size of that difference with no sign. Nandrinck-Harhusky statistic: 7.77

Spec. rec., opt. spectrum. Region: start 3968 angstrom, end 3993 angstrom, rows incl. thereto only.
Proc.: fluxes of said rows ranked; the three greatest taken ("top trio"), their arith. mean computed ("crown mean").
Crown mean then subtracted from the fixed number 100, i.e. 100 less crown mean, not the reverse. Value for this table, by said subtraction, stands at 92.3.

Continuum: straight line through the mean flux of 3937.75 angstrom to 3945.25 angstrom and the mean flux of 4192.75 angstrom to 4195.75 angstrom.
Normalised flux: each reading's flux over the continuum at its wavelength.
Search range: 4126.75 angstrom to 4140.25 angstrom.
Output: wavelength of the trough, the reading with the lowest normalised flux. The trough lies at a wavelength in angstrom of 4132.0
